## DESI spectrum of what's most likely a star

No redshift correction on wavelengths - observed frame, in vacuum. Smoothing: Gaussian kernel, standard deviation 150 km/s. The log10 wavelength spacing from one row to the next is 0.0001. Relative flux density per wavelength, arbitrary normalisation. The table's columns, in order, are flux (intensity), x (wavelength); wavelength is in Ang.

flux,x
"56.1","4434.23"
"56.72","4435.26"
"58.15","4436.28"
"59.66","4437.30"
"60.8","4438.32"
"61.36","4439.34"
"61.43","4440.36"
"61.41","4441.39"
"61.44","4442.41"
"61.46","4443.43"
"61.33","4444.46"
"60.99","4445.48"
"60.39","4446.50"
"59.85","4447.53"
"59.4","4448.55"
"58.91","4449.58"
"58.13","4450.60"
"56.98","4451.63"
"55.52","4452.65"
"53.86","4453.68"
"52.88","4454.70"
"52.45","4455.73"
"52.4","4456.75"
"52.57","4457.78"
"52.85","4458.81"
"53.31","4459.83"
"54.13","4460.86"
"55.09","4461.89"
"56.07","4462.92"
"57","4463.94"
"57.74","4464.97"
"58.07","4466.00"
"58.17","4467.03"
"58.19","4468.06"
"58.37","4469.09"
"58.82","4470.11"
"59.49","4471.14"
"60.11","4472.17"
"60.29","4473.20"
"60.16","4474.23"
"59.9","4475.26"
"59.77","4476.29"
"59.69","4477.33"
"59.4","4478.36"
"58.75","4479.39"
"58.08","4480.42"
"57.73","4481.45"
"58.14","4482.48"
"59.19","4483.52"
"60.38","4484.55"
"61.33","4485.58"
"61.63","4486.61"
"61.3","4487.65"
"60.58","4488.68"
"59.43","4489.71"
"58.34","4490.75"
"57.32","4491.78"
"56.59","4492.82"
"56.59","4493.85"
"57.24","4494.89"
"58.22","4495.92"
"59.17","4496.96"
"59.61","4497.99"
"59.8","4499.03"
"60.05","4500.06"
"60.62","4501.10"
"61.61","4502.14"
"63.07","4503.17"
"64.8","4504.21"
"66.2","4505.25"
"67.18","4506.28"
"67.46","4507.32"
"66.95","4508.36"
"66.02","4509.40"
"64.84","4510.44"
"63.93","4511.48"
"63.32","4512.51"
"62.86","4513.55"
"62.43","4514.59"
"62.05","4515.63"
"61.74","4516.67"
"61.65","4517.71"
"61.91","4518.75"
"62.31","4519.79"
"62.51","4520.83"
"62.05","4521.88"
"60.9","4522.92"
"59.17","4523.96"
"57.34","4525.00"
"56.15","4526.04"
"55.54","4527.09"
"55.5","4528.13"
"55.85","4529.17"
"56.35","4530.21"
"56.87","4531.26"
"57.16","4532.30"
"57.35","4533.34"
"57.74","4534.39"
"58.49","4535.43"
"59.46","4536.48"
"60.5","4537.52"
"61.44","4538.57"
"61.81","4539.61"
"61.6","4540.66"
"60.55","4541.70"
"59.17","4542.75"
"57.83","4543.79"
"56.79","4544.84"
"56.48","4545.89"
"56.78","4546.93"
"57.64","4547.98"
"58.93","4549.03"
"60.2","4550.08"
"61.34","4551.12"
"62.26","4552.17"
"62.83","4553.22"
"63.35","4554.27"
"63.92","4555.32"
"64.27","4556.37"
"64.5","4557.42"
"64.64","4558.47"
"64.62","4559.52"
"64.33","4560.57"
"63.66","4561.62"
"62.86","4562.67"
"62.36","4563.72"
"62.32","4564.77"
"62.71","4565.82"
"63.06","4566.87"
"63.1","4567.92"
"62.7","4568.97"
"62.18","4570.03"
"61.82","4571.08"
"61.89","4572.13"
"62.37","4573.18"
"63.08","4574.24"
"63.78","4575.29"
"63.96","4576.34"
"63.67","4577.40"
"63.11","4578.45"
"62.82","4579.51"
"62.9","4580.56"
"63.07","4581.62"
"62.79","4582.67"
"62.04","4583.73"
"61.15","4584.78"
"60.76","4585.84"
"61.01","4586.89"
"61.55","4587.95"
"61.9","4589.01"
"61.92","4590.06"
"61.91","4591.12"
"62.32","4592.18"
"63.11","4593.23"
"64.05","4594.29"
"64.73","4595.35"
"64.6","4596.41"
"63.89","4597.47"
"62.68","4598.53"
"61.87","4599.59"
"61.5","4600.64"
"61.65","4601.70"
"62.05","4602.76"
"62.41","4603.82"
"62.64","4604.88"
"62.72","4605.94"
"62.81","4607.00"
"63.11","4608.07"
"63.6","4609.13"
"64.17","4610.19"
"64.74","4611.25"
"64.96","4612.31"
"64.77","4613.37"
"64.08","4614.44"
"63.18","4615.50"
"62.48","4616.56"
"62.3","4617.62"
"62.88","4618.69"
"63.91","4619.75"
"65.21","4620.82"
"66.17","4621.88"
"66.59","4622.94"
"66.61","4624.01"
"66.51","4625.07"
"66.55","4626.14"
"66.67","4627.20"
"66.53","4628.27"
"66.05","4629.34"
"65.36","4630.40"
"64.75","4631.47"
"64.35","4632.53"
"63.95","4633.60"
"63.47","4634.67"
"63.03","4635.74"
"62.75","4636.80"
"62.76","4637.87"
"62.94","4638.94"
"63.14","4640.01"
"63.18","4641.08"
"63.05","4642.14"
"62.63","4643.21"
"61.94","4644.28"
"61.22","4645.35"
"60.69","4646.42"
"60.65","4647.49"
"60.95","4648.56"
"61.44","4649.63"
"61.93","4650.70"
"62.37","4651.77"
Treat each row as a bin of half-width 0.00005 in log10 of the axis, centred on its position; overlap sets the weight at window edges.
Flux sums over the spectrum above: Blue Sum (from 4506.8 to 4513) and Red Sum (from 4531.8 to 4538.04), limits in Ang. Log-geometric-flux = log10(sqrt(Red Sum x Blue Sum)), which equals 2.57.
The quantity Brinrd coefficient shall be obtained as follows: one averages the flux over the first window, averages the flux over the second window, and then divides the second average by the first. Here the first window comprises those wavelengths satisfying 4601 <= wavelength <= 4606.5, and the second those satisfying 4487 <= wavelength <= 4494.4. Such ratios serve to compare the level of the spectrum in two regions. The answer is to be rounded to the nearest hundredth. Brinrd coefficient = 0.94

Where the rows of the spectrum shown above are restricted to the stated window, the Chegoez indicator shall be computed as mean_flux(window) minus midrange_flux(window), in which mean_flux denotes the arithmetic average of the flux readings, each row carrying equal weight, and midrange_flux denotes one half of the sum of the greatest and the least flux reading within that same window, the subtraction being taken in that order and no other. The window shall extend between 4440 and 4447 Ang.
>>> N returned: 0.3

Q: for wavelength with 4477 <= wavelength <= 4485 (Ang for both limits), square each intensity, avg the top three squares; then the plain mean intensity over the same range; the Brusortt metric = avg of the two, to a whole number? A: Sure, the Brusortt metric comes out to 1819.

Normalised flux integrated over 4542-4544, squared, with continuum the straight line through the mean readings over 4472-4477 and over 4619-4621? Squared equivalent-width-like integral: 4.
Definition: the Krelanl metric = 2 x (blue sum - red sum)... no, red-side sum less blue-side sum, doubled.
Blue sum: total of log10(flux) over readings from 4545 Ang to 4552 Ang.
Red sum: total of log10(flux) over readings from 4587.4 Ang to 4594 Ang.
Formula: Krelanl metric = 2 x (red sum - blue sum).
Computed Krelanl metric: 0.3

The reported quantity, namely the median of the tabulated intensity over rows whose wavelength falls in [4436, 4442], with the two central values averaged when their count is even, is 61.1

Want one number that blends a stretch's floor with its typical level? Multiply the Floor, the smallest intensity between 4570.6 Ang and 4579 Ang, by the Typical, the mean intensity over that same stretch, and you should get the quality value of 3892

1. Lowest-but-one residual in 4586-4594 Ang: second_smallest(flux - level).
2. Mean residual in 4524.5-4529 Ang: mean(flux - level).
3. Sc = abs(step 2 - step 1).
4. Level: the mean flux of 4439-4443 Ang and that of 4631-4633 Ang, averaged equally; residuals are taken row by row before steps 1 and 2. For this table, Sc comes 5.4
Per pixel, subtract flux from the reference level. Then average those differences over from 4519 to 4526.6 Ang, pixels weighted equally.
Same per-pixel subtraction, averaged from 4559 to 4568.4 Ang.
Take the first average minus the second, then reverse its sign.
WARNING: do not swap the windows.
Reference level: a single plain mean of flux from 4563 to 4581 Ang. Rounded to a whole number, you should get -3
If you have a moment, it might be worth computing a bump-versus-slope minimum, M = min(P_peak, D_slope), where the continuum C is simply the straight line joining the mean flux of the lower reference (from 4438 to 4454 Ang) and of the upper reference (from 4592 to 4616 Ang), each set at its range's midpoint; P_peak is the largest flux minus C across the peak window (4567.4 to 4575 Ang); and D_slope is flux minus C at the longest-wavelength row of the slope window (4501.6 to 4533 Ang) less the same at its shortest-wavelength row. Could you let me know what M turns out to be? -5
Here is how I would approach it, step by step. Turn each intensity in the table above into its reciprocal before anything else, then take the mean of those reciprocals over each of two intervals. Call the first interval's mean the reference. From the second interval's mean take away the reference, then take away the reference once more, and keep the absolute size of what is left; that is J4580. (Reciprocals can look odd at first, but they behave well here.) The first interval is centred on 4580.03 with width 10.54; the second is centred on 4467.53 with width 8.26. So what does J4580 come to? 0.0146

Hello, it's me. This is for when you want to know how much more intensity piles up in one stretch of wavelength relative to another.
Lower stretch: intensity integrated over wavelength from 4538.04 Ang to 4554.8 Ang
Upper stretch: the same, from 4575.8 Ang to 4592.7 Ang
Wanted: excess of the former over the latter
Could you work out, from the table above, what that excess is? -48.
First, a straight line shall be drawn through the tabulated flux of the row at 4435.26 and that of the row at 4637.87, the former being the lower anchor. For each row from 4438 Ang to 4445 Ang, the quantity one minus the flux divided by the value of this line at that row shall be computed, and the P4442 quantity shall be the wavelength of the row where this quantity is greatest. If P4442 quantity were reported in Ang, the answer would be 4438.32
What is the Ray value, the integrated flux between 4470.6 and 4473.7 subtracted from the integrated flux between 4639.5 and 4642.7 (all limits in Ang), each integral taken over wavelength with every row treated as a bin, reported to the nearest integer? 17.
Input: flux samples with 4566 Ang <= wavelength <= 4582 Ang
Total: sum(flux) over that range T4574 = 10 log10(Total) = 30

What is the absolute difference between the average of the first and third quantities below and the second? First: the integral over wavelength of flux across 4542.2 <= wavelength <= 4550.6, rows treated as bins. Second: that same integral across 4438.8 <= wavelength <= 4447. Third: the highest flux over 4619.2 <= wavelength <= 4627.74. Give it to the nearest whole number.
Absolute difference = 225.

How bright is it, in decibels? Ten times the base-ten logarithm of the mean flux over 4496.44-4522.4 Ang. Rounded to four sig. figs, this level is 17.99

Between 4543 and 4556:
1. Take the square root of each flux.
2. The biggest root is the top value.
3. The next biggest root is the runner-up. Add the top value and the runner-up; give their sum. 15.95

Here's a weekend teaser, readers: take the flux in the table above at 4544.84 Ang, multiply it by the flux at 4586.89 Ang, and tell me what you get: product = 3465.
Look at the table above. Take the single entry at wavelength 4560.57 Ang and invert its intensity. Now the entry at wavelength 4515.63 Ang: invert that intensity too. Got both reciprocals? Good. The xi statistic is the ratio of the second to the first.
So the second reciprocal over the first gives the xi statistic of 1.04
